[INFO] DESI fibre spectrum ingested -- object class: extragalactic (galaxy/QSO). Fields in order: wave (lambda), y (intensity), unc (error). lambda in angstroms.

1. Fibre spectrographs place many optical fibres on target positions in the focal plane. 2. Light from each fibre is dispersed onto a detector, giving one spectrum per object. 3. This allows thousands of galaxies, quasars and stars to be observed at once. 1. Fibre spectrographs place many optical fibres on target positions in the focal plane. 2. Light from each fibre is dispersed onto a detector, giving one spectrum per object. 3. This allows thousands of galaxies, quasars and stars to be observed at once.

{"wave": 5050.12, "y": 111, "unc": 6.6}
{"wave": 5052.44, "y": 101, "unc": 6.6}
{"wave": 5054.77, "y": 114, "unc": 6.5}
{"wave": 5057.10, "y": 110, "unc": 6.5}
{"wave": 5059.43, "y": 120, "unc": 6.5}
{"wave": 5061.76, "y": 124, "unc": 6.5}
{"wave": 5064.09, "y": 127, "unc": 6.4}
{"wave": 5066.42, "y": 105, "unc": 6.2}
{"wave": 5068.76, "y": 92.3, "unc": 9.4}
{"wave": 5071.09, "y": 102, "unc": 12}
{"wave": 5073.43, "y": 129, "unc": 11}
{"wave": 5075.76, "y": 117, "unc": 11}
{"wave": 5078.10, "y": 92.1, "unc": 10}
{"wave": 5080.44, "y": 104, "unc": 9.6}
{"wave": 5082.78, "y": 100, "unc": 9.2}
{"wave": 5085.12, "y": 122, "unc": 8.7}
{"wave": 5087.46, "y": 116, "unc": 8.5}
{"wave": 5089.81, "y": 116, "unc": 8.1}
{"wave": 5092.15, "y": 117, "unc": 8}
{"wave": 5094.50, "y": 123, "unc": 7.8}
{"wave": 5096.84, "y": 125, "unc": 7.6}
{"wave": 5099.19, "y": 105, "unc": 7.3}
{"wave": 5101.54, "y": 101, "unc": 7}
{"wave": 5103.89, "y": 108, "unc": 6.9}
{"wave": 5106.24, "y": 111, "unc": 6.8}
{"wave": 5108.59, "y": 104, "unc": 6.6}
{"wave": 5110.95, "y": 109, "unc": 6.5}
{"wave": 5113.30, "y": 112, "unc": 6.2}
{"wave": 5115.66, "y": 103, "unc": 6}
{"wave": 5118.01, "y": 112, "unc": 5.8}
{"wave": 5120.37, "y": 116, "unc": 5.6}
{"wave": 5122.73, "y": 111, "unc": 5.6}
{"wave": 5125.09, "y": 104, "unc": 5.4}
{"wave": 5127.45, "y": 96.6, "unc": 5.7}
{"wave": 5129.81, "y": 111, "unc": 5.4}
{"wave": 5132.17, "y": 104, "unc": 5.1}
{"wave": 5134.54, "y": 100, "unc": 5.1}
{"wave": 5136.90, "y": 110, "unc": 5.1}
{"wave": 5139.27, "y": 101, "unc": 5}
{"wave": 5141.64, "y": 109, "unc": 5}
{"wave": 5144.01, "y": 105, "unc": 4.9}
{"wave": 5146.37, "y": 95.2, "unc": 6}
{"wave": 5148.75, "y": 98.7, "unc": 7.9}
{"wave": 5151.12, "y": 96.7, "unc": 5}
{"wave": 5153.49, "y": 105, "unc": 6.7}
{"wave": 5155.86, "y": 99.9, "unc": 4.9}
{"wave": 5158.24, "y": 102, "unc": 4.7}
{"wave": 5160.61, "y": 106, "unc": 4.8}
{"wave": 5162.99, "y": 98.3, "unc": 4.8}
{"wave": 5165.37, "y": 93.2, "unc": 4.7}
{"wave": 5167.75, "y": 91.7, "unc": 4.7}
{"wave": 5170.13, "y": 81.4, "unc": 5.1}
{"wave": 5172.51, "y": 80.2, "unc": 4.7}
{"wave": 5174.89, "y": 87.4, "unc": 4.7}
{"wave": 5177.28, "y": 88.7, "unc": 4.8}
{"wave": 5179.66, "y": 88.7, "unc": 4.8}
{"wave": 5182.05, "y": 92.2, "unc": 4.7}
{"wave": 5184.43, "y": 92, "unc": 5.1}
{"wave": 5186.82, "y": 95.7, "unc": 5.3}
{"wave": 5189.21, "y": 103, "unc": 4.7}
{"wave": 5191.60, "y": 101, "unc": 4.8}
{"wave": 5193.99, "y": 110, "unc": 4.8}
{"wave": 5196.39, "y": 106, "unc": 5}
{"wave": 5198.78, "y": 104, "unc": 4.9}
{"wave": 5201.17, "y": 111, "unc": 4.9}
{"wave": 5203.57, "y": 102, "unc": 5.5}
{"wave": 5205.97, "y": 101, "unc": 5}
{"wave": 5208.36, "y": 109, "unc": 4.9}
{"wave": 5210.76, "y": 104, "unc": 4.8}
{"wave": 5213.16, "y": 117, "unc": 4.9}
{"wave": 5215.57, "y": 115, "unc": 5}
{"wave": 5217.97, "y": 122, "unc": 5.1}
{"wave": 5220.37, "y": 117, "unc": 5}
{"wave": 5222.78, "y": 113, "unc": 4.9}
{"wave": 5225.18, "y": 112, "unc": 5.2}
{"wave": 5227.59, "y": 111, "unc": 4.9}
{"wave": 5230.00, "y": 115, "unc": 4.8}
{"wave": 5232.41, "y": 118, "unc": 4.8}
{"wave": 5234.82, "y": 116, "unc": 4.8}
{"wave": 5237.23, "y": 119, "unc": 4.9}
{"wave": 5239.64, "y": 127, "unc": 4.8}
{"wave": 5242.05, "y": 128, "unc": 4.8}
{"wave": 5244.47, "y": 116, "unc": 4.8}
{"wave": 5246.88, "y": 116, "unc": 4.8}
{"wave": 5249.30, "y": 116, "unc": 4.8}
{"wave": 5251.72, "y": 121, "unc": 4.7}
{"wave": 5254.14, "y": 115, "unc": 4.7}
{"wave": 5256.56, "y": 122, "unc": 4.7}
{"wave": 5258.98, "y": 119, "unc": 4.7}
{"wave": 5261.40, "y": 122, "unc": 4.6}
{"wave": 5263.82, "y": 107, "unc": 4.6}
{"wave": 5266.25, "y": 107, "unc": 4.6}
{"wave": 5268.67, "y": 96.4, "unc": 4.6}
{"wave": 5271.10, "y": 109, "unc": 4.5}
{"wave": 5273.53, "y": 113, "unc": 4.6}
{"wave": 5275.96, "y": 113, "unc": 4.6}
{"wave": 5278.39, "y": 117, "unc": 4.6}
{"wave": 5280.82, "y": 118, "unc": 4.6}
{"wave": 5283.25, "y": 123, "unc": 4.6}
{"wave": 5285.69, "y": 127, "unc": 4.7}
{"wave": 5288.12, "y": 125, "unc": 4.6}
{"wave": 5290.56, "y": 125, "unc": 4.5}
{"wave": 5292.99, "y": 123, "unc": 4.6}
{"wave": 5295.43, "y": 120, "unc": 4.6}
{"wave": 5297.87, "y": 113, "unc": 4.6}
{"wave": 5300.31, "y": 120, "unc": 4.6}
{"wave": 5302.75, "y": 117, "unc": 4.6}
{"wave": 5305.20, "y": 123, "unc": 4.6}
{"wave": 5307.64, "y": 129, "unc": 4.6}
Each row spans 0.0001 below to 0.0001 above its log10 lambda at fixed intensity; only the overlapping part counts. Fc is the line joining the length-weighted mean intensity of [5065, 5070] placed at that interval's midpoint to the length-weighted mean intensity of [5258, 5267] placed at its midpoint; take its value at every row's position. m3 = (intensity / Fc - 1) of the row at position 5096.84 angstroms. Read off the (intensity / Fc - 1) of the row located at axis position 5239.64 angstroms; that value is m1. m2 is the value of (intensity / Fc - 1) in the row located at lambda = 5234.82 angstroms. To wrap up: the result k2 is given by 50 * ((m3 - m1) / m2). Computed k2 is 129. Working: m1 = 0.130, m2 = 0.04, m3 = 0.22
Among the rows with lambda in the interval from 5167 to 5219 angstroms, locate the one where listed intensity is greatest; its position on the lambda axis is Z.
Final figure 5217.97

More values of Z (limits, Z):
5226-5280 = 5242.05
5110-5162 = 5120.37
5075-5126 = 5096.84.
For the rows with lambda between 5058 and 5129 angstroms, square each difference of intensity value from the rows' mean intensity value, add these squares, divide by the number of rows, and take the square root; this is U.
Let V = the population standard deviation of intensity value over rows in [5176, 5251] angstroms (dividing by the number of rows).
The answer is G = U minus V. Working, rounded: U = 9.9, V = 10.3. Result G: 0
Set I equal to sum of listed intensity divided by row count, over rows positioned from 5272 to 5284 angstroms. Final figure 117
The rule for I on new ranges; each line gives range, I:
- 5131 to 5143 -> 105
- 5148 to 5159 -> 100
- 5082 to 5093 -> 114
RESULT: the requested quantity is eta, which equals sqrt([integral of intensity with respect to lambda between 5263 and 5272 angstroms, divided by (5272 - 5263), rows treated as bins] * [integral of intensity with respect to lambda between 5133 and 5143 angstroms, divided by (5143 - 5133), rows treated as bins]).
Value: 105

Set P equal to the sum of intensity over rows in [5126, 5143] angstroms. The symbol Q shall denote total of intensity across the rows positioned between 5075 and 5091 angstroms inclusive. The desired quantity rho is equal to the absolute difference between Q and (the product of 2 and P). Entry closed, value 696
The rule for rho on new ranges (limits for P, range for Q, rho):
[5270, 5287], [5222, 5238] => 836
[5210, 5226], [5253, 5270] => 812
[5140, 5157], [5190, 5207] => 684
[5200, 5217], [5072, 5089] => 738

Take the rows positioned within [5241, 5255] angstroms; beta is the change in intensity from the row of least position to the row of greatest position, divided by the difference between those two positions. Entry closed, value -1.1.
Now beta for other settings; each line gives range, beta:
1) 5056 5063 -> 3.0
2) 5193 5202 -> 0.1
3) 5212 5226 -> -0.4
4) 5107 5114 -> 1.7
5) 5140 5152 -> -1.3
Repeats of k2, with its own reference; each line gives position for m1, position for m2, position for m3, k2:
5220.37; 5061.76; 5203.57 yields -26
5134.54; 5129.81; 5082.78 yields 28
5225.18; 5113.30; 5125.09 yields -5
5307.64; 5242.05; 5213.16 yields -15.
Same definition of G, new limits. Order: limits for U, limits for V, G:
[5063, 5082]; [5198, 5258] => 7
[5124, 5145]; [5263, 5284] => -3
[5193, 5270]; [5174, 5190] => 2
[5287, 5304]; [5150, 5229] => -6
